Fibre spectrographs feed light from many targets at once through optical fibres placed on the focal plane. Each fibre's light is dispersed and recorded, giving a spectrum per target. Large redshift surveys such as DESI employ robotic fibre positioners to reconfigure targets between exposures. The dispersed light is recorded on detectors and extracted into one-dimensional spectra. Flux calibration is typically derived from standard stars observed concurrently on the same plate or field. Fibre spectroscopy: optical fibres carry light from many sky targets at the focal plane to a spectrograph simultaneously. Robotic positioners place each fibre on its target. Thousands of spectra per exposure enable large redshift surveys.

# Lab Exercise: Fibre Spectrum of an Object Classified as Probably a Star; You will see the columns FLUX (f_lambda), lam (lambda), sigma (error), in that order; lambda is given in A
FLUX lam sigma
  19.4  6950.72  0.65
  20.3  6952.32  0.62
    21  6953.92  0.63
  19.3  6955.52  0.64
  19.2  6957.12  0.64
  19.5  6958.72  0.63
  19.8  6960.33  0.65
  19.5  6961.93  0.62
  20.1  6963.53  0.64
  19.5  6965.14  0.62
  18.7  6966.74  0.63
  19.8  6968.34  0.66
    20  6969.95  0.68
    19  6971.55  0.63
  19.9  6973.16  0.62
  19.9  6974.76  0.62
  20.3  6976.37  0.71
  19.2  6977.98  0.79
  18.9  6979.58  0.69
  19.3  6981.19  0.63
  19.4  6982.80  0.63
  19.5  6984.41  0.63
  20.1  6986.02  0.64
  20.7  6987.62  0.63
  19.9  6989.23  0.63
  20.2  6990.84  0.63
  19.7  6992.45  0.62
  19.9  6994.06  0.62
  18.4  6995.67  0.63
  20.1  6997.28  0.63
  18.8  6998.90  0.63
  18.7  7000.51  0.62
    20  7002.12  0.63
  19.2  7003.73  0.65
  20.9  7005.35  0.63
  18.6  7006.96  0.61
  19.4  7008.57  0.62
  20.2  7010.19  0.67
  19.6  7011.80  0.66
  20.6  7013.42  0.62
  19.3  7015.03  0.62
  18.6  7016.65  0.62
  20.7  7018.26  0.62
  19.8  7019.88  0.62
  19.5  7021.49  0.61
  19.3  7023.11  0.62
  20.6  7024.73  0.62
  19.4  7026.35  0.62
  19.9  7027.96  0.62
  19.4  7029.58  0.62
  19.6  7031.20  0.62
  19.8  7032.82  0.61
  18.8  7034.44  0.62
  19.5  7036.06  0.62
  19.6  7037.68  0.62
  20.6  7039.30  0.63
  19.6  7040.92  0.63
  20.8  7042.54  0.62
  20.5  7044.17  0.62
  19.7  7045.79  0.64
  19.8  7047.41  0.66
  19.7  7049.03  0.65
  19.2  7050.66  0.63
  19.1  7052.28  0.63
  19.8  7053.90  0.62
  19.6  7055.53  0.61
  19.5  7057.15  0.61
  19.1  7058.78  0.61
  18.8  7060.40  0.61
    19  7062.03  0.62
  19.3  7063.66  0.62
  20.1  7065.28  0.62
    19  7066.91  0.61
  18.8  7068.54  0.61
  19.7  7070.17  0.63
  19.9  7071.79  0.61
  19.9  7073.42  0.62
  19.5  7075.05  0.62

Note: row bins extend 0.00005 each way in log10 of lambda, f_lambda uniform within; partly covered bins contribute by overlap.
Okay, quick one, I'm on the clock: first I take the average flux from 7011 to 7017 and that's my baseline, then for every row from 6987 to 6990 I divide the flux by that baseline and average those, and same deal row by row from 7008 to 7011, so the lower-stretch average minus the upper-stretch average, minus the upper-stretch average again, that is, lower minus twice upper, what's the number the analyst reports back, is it -0.99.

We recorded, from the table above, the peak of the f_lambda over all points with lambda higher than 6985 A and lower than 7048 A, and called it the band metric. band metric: 20.9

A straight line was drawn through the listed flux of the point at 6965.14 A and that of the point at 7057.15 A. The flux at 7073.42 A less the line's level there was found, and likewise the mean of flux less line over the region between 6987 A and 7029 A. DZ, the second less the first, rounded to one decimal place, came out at -0.2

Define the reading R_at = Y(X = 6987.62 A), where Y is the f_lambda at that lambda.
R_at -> 20.7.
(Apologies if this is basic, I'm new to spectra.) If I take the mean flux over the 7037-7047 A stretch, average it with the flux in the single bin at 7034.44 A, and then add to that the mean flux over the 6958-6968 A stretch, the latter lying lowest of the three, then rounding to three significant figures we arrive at 39.0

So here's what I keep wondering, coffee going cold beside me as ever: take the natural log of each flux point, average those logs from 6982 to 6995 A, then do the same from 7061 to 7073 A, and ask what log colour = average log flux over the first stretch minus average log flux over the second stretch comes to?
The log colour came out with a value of 0.027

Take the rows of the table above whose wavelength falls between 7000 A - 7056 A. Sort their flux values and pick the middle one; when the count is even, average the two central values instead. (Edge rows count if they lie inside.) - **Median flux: 19.6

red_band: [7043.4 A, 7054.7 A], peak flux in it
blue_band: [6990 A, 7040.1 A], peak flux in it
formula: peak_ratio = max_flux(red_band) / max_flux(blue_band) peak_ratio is 0.98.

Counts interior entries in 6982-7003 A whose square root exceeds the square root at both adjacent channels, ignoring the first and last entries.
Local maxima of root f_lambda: 4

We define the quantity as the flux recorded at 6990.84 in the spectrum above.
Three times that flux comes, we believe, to 60.6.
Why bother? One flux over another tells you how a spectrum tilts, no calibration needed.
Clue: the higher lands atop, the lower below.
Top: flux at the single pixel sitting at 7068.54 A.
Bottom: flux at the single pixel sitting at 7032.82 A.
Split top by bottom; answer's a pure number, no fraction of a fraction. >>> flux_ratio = 0.95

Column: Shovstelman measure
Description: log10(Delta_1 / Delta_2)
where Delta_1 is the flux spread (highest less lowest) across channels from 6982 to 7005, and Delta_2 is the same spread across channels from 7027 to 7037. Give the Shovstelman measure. 0.32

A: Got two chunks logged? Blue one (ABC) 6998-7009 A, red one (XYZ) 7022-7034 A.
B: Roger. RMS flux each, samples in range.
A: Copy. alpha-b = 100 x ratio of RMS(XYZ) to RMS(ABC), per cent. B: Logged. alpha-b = 101.7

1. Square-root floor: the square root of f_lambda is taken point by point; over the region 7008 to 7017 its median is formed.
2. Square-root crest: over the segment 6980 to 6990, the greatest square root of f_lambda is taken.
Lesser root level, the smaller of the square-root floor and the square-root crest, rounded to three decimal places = 4.416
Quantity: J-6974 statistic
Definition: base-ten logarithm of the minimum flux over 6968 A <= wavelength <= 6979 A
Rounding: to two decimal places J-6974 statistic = 1.28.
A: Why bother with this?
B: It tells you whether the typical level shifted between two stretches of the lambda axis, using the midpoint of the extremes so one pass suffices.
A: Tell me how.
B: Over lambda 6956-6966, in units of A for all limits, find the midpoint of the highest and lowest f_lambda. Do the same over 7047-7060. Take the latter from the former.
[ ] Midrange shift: 0.20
